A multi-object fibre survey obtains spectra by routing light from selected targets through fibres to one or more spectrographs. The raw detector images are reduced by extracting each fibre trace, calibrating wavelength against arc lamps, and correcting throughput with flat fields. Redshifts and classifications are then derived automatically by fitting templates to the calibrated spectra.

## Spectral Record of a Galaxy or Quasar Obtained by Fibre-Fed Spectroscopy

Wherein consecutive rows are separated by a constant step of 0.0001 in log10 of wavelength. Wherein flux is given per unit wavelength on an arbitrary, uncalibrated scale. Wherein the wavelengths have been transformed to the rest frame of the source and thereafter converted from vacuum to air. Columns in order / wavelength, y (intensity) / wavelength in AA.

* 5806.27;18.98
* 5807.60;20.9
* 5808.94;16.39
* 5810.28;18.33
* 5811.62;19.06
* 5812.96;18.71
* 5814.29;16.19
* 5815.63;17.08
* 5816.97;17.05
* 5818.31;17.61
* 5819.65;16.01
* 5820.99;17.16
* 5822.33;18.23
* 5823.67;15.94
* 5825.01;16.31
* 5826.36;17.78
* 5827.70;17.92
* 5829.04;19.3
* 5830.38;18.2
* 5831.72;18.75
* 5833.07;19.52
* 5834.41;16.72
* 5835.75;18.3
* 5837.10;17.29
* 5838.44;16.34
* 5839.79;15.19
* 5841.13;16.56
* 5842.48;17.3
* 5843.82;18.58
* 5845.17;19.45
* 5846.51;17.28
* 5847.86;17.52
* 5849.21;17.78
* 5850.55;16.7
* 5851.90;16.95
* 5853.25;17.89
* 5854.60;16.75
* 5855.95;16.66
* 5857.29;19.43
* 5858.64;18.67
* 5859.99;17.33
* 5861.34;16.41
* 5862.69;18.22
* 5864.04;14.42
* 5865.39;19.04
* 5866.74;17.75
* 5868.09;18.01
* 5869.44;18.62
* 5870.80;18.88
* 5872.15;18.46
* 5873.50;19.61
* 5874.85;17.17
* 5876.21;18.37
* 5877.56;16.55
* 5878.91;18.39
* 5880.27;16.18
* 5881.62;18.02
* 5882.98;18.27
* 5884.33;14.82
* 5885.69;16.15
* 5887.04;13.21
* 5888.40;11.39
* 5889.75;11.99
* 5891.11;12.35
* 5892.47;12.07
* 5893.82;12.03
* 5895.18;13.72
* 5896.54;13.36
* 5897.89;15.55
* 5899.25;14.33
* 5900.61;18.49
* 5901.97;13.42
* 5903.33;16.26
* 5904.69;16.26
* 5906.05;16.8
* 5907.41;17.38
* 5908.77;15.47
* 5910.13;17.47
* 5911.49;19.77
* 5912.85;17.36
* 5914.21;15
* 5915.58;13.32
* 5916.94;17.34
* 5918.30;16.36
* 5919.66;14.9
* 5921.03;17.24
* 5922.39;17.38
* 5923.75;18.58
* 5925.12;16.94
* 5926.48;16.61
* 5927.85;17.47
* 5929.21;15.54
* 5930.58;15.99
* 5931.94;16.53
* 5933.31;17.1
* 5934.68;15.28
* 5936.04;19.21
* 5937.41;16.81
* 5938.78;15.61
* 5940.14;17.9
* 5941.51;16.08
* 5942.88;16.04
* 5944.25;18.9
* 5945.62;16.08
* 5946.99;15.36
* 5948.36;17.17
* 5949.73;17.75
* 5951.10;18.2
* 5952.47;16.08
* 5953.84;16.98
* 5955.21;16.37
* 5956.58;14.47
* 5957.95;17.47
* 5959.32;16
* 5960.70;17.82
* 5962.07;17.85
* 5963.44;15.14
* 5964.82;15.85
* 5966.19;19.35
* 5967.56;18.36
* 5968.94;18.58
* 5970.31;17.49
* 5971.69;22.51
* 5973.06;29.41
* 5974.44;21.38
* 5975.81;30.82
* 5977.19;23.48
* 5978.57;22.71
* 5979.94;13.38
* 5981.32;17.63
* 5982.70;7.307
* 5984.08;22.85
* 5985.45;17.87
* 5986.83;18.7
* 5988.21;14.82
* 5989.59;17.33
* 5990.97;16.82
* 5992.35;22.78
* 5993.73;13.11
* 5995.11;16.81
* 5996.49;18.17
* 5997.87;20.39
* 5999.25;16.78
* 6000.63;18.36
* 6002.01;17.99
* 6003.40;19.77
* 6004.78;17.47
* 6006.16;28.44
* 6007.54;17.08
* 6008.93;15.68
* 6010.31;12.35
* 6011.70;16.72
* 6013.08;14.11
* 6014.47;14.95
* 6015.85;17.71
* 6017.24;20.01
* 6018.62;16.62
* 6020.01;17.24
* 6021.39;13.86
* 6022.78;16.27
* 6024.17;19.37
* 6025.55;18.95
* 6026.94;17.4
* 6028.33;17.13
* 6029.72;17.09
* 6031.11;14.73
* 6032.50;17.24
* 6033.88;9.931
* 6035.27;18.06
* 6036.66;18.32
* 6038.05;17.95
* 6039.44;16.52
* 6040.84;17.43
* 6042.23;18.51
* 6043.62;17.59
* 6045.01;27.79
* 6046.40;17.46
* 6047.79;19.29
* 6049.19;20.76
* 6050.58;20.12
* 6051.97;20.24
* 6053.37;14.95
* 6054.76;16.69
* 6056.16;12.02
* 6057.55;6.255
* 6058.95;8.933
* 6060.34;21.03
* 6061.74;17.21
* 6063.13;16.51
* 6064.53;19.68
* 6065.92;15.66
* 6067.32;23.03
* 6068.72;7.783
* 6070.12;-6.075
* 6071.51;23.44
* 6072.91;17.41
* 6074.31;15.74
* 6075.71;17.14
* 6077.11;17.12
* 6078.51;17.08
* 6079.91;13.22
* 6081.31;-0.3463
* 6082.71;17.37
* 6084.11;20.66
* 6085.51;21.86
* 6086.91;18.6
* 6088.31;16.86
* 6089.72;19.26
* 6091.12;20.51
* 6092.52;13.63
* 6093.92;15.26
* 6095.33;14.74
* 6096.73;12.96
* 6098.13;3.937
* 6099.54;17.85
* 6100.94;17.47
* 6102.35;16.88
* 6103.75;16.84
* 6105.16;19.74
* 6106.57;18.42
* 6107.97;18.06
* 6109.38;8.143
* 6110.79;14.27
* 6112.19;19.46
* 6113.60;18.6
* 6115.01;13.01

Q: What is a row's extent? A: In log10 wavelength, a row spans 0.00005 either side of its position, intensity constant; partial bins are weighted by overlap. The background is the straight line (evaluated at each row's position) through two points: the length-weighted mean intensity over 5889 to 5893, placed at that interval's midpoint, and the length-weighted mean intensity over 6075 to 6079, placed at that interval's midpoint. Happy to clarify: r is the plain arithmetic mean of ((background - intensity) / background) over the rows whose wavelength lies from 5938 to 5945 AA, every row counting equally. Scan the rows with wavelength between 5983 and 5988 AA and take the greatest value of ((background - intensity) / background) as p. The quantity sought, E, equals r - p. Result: -0.03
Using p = -0.22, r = -0.25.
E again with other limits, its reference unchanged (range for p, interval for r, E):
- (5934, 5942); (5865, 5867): -0.46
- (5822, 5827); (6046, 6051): 0.36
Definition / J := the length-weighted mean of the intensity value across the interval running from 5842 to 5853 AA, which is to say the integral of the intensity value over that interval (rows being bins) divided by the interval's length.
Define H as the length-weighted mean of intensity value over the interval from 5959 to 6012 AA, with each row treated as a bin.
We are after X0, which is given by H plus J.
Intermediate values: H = 18.6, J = 17.7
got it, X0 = 36.3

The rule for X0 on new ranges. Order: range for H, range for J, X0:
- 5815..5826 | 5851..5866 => 34.3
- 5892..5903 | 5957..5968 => 31.4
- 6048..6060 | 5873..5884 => 33.0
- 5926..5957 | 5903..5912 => 33.7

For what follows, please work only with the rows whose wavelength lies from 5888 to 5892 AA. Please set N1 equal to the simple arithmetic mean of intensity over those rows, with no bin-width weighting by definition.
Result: 11.9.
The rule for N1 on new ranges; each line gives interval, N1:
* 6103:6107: 18.3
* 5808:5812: 17.9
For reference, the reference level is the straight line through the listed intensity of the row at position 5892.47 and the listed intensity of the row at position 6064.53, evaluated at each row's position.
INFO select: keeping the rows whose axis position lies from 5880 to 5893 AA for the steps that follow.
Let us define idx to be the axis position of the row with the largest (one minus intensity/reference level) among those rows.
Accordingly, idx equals 5888.40 AA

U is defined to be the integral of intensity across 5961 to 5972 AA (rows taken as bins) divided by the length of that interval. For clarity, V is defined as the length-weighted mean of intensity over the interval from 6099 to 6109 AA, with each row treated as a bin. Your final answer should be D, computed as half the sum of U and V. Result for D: 17.8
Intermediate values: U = 18.0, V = 17.6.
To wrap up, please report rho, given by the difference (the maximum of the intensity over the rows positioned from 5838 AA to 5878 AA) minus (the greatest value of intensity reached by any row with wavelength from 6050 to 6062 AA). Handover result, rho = -1.4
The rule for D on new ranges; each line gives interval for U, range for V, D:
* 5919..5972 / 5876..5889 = 16.5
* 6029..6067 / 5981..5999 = 17.1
